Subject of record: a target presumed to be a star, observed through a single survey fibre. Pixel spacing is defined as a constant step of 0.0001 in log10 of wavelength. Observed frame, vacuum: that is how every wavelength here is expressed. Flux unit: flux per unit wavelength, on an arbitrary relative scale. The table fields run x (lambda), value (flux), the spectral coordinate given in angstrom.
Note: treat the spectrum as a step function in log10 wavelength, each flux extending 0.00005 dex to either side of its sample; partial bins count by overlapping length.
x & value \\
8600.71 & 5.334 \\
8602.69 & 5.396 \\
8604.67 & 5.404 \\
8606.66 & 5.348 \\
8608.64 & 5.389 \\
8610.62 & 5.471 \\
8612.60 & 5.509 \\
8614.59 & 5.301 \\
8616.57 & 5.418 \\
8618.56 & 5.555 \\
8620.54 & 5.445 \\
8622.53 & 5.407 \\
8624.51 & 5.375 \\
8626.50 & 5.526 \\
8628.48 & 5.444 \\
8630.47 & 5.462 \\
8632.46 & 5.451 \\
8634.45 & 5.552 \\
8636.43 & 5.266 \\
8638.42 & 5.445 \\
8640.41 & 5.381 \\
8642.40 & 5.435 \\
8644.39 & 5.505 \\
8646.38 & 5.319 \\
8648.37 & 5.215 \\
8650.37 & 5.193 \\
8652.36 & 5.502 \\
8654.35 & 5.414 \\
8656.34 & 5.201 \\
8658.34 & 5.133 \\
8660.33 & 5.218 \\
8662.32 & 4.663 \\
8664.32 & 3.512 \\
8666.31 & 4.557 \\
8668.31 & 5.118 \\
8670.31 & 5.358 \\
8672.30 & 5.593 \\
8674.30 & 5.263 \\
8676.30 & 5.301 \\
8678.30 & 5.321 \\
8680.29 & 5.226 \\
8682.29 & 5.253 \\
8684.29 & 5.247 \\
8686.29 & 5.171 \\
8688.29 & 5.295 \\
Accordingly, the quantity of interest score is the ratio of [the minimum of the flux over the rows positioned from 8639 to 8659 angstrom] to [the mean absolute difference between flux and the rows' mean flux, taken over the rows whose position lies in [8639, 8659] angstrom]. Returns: 44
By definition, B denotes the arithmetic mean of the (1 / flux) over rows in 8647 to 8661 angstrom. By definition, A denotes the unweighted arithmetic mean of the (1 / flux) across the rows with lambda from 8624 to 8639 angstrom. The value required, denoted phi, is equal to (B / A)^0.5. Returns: 1.02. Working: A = 0.184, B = 0.190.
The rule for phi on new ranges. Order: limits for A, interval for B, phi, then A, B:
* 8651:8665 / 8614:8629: 0.94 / 0.206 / 0.184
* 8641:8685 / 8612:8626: 0.97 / 0.196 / 0.184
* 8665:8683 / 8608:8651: 0.98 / 0.192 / 0.185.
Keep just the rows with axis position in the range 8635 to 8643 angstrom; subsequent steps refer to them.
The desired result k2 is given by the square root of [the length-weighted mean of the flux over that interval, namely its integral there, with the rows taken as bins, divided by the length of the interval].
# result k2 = 2.32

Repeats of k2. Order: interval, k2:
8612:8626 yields 2.33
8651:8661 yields 2.30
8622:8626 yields 2.33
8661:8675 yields 2.21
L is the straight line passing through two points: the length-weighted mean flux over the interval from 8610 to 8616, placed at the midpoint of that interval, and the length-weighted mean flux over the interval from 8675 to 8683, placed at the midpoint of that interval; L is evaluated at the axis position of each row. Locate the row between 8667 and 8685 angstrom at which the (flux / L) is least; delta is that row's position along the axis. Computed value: 8668.31 angstrom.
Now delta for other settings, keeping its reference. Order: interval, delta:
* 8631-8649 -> 8648.37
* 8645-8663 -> 8662.32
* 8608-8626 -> 8614.59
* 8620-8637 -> 8636.43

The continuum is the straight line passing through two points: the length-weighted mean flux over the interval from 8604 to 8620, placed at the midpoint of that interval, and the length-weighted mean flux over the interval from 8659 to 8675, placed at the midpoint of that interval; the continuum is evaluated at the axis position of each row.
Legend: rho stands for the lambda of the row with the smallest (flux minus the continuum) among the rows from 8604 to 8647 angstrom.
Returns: 8606.66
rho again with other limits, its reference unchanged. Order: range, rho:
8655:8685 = 8664.32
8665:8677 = 8666.31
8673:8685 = 8674.30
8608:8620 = 8614.59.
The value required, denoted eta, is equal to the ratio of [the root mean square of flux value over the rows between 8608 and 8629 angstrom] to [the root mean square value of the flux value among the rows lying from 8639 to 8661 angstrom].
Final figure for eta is 1.02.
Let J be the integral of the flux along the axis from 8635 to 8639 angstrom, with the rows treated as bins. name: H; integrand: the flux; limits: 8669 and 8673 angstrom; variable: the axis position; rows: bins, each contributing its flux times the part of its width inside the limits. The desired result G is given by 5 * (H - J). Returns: 1.3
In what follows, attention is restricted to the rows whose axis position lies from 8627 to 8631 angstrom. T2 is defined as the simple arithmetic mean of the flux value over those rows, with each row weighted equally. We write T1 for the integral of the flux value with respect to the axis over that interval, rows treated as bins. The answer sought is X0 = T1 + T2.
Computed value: 27.3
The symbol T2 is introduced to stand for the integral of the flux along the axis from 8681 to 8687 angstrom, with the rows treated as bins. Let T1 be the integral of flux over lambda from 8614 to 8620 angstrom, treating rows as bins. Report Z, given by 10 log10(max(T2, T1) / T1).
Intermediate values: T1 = 32.6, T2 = 31.3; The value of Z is 0.00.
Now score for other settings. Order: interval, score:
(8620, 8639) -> 100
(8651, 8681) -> 10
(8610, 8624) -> 90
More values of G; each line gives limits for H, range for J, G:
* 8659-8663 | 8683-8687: -4.5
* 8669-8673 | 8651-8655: 0.0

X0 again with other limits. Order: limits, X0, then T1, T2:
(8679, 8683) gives 26.3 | 21.0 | 5.24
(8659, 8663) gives 24.9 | 20.0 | 4.94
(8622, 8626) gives 27.0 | 21.6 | 5.39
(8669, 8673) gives 27.2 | 21.8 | 5.48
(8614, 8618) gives 26.9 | 21.5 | 5.36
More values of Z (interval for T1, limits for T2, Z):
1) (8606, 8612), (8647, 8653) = 0.00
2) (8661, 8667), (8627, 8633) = 1.05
